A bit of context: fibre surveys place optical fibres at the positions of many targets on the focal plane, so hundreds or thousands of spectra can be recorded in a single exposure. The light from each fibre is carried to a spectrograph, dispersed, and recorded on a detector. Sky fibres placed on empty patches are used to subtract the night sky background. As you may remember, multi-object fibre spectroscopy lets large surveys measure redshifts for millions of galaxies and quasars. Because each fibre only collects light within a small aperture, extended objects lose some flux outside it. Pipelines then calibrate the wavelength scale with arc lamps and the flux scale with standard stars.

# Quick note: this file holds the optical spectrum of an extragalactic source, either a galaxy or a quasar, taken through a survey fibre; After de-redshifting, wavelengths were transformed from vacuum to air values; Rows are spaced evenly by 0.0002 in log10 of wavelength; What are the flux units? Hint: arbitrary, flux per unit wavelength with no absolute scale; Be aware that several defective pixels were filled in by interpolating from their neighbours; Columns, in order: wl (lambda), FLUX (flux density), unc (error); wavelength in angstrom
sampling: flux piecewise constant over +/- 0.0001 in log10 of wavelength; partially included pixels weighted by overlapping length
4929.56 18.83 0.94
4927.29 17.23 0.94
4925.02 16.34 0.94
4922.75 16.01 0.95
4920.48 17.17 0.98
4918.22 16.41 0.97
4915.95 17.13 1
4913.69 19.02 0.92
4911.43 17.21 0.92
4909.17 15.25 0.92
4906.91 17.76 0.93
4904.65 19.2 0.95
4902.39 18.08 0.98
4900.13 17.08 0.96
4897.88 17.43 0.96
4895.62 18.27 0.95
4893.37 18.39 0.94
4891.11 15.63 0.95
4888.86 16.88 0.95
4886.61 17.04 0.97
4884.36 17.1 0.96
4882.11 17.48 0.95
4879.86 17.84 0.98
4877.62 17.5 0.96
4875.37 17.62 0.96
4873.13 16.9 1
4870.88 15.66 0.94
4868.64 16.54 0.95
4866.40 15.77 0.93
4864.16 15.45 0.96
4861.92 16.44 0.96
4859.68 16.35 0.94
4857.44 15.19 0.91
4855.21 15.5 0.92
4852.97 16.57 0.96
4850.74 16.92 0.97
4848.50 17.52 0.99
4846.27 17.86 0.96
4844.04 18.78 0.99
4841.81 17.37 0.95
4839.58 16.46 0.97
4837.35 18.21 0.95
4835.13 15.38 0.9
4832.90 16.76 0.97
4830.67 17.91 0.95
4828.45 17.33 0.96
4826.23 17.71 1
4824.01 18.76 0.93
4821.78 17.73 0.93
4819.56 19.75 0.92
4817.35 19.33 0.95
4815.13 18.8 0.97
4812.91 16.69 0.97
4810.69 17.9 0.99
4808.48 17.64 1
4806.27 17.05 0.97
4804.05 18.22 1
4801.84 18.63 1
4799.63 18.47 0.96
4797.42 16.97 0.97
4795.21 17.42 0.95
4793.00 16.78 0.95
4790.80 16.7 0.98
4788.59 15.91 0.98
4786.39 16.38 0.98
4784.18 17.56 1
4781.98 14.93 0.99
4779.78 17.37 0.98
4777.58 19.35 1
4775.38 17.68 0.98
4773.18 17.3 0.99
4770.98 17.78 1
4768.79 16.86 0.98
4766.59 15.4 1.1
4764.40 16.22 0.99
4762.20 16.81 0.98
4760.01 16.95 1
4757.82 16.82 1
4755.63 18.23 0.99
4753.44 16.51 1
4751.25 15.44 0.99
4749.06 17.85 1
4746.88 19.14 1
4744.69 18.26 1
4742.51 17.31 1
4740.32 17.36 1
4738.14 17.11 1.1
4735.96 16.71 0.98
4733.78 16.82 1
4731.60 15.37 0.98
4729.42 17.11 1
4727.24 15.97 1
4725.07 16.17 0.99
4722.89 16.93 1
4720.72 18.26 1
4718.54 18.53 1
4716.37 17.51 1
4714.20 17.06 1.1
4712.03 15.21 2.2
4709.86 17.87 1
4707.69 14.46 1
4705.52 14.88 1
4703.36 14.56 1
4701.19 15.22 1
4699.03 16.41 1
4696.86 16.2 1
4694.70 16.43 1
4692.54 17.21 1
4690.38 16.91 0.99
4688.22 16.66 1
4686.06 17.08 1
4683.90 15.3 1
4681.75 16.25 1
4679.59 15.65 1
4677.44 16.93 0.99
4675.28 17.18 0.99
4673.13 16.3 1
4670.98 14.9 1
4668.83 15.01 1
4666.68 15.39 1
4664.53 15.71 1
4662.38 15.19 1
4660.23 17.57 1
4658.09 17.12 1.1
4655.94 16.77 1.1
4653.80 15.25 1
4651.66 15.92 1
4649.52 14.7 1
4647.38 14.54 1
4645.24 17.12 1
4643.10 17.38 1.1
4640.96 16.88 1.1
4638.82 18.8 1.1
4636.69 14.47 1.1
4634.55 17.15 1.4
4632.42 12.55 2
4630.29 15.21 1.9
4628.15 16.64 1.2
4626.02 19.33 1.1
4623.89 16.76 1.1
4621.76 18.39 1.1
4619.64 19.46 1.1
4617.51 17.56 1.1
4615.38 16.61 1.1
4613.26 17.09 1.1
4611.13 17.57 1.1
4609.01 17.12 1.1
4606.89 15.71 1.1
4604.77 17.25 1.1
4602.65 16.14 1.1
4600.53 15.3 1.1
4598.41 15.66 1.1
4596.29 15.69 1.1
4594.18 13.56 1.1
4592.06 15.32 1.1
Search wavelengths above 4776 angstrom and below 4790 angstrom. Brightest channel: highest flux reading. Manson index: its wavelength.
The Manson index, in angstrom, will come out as 4777.58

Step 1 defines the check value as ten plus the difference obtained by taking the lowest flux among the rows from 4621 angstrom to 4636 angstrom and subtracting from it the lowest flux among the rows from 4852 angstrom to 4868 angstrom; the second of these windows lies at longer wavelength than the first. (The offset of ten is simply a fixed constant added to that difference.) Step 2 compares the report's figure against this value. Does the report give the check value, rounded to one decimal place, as 7.4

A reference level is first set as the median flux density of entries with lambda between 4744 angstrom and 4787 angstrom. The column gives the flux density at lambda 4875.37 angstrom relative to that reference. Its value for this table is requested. 0.5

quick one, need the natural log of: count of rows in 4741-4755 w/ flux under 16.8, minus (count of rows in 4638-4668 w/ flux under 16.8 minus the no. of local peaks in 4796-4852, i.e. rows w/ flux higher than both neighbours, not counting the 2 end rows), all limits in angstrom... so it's 0.0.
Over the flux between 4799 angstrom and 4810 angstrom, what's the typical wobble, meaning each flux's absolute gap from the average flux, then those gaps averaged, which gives 0.53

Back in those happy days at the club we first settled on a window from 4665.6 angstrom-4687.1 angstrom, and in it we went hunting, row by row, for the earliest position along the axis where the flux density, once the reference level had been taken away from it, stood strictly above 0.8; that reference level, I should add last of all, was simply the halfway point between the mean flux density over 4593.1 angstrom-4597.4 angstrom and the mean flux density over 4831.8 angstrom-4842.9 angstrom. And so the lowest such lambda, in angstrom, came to 4675.28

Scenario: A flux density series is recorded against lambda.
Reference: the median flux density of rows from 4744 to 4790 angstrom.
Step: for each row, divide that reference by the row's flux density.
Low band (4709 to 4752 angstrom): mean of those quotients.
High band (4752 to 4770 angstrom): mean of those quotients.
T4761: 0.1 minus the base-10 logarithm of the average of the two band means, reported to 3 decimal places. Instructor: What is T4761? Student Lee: 0.098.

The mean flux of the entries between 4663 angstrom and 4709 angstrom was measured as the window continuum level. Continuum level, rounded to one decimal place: 15.9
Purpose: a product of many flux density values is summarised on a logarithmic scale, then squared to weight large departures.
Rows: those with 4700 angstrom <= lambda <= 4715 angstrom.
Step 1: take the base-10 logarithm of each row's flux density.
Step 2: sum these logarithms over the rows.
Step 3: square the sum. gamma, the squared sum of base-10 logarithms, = 70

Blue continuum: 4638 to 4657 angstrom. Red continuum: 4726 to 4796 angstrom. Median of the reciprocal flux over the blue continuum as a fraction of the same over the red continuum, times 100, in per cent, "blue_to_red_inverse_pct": 101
